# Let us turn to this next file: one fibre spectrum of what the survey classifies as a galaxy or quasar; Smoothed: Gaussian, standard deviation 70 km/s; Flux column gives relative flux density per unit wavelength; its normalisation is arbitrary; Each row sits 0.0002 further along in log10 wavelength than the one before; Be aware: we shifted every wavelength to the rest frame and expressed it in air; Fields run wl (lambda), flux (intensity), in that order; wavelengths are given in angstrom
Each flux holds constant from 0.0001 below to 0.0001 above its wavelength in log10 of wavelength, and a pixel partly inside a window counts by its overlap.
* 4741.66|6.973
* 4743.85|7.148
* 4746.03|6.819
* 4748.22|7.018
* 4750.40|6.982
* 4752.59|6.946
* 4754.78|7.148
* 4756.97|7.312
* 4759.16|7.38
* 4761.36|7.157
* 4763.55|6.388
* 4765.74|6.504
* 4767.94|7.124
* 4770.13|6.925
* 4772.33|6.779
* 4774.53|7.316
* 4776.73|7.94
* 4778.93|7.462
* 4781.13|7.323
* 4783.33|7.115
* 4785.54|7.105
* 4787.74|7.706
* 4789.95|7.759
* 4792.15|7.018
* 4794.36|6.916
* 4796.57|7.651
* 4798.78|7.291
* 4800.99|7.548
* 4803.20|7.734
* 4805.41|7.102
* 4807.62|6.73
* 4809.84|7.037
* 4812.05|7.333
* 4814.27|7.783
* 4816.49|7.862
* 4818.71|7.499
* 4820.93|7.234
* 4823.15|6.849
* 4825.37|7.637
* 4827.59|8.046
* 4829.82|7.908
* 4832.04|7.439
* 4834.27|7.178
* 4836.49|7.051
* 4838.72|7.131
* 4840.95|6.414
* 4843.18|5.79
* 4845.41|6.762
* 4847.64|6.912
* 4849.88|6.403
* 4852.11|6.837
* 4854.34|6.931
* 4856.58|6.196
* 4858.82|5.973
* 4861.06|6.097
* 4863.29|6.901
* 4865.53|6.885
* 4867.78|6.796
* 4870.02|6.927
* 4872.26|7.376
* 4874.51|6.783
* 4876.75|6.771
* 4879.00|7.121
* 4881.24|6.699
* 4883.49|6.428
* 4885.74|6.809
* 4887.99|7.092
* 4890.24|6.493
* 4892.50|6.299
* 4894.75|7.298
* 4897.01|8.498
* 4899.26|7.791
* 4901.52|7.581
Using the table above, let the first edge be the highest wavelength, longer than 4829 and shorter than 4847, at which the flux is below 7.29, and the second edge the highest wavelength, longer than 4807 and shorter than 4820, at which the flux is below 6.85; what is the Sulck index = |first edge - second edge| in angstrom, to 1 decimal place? 37.8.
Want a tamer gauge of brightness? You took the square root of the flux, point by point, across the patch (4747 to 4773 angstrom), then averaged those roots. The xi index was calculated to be 2.64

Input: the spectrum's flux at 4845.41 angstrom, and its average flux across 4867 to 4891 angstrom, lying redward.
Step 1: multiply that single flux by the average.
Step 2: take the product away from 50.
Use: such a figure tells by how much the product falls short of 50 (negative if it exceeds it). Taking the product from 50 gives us 3.7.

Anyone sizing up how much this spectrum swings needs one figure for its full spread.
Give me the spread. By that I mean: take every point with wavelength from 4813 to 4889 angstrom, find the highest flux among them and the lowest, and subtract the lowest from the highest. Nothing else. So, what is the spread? 2.3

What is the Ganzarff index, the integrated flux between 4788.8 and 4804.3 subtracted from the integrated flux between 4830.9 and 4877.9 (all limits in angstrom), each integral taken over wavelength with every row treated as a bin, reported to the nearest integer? 202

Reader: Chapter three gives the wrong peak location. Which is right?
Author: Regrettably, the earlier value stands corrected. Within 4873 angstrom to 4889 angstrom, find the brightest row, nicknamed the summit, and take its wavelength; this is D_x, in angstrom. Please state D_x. 4879.00 angstrom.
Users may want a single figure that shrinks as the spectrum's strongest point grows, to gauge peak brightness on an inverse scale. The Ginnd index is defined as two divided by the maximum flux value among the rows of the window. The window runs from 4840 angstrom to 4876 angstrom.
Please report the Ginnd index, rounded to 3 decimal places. 0.271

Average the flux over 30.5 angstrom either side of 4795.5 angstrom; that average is 7.3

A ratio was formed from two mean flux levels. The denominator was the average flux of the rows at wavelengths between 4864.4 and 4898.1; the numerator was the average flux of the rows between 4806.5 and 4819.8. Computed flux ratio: 1.06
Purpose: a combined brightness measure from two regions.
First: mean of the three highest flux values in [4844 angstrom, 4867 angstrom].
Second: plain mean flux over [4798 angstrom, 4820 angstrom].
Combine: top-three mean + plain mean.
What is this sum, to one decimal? 14.3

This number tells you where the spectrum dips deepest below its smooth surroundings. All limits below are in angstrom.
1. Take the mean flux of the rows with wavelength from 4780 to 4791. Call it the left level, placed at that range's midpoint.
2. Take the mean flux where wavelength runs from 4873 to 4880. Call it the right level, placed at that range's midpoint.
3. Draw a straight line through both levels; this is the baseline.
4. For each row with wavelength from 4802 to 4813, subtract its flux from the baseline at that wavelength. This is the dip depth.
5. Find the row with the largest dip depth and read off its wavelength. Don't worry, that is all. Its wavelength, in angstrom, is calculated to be 4807.62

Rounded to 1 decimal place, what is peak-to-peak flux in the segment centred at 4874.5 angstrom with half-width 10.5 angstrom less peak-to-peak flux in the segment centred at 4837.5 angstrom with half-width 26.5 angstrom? -1.3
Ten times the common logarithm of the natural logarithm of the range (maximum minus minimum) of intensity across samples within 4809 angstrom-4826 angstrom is -19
